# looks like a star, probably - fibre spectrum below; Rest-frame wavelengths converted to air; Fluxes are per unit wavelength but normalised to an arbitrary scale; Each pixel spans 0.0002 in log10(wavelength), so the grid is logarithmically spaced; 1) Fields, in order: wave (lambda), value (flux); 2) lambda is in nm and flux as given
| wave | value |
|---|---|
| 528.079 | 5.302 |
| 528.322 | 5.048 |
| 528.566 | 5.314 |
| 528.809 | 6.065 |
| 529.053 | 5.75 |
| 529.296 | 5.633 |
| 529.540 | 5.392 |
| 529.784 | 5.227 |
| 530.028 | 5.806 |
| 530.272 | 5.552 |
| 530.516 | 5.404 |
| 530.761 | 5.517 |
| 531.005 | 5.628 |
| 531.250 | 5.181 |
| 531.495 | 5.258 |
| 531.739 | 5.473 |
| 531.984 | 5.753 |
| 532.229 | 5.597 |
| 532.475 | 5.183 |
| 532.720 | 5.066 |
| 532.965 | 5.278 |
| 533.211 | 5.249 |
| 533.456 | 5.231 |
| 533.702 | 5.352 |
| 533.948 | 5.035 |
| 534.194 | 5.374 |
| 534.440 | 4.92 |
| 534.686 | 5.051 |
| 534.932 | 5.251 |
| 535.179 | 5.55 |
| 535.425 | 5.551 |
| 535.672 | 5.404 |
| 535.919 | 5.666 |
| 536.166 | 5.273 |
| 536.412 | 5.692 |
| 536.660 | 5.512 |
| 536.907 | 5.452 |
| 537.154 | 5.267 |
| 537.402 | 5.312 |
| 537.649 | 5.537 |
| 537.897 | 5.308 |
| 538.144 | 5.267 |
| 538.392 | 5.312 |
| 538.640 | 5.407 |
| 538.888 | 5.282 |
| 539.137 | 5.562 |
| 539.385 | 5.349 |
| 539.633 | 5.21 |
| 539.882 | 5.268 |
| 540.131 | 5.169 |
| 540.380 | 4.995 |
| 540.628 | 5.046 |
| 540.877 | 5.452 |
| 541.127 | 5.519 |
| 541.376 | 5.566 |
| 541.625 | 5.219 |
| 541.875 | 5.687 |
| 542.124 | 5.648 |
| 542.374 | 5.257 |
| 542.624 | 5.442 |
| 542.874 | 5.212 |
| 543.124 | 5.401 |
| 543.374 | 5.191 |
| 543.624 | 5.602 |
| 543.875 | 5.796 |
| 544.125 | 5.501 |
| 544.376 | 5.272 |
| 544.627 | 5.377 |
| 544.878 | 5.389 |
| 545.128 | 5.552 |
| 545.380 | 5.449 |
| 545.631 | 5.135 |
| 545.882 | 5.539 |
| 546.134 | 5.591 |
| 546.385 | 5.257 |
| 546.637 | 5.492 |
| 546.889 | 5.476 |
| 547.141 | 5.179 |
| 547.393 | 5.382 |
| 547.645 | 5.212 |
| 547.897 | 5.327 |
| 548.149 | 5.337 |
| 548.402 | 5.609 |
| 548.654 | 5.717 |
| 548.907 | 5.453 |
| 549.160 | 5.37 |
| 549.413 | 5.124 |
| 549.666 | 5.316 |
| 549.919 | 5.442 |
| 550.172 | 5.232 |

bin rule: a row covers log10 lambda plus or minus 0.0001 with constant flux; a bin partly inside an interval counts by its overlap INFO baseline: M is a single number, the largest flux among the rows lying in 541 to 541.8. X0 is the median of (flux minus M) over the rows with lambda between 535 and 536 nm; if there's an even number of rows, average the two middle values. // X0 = -0.02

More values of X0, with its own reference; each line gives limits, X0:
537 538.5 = -0.26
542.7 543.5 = -0.35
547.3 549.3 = -0.19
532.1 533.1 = -0.34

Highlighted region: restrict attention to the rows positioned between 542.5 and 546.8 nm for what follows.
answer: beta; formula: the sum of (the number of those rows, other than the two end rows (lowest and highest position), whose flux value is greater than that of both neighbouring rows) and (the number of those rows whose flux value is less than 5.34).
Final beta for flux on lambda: 9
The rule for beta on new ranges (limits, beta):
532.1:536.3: 15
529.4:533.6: 12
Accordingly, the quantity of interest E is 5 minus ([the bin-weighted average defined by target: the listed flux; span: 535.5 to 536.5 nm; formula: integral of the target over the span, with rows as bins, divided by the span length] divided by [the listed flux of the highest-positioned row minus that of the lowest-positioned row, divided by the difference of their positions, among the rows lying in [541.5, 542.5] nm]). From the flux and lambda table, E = -104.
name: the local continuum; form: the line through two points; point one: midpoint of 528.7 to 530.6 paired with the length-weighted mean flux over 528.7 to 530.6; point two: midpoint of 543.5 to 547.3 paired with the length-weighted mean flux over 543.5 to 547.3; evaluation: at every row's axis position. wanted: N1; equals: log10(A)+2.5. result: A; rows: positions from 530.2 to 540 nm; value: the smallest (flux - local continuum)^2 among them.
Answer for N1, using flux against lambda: -2.55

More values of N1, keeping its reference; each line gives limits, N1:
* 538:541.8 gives -0.42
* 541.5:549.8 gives -1.49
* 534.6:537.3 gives -2.55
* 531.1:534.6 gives -0.96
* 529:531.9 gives -0.75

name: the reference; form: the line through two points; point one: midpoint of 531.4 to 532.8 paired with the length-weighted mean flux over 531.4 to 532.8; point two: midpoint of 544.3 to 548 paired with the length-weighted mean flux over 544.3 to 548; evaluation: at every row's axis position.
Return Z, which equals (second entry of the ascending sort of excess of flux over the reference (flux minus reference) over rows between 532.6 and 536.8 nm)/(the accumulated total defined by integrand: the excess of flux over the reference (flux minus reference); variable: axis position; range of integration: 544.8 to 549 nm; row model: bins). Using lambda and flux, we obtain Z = -2.1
